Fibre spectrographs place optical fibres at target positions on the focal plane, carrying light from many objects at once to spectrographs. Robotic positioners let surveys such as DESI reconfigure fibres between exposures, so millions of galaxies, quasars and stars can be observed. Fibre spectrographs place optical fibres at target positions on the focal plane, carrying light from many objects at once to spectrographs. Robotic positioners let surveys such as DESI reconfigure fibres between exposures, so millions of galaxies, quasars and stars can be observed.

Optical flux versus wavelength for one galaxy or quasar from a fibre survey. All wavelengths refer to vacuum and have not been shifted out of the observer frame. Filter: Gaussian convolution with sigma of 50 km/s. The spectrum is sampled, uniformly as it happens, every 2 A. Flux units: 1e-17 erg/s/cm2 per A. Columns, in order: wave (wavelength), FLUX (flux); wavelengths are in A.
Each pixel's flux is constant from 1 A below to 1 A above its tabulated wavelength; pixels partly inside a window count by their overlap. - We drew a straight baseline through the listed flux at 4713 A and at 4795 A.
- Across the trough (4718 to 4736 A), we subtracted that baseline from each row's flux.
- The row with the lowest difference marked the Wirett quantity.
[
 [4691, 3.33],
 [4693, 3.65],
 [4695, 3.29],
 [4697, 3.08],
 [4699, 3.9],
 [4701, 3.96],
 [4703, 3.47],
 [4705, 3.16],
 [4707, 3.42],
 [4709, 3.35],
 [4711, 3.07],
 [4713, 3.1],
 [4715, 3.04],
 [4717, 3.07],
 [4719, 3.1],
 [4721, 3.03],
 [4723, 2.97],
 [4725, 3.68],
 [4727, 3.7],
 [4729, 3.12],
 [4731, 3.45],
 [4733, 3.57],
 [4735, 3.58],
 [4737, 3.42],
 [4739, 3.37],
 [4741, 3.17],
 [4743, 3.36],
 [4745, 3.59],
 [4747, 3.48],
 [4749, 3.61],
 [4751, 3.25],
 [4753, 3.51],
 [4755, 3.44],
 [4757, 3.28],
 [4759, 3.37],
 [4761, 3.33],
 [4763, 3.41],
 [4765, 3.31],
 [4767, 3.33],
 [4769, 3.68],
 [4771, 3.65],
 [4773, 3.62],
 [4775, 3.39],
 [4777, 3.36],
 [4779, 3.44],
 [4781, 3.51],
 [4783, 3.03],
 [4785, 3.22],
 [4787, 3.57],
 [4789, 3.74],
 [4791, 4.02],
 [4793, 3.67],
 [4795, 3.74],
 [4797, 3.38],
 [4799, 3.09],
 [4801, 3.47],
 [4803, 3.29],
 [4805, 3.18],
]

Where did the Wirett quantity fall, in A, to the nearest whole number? 4723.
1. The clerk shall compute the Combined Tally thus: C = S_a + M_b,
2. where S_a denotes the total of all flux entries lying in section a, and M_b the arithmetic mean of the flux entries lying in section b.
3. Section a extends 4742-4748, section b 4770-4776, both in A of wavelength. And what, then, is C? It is 14.0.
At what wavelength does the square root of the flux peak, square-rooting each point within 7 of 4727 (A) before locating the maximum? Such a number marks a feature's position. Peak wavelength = 4727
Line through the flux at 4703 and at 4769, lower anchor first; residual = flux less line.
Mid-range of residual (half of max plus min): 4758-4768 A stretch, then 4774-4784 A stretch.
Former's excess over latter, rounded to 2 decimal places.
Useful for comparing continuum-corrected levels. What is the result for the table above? 0.15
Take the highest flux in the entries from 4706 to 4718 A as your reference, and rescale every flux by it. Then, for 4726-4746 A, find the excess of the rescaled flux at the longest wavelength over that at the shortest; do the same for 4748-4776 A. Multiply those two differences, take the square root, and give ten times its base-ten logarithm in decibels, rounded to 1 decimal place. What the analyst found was -13.4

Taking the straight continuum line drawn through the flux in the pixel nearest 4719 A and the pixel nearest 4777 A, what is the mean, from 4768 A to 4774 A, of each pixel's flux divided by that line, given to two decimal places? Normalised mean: 1.10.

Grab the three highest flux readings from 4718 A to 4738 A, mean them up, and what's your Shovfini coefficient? 3.65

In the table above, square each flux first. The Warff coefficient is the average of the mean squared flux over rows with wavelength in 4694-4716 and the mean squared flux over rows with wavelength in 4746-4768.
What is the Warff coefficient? 11.4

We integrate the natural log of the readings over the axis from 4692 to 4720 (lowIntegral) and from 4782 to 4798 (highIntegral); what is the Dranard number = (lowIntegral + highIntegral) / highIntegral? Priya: 2.7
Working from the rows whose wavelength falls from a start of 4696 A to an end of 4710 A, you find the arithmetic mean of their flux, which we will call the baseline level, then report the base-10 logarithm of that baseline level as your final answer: 0.541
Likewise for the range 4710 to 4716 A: 0.487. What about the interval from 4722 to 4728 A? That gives 0.538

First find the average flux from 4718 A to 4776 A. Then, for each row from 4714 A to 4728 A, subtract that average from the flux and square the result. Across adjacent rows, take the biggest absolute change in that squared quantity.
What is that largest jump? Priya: 0.11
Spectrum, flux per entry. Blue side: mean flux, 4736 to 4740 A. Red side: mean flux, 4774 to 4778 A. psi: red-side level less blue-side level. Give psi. -0.02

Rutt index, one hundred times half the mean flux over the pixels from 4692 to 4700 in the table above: 174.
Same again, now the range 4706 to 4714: 162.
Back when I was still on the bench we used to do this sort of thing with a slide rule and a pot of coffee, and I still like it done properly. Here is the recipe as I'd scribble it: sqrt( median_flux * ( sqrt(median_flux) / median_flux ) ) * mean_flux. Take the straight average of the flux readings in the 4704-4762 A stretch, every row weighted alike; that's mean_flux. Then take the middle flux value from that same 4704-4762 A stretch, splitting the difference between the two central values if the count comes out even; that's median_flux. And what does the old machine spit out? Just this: 4.51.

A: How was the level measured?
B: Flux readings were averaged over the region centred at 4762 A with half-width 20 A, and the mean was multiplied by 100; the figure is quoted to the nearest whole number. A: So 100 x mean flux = 345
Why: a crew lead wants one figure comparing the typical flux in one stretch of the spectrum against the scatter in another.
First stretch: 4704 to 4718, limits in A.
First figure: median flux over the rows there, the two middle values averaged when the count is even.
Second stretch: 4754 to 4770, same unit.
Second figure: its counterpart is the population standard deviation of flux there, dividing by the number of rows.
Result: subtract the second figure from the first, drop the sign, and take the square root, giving 1.73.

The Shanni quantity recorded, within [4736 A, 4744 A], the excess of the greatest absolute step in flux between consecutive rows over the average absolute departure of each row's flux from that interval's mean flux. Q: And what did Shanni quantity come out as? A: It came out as 0.12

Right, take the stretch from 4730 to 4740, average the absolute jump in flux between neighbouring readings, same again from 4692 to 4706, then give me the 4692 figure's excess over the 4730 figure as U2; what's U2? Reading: 0.29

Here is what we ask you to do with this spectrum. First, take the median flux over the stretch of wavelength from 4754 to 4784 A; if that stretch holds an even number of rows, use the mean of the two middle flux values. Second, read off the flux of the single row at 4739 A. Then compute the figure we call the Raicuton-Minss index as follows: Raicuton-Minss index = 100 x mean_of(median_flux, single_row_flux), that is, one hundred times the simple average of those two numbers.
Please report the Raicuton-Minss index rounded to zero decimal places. 338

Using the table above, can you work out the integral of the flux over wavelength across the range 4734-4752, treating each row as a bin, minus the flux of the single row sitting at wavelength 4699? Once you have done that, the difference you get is 58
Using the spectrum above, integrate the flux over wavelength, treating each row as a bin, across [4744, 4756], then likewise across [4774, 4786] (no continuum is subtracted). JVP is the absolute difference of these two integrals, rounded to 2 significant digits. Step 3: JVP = 1.9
